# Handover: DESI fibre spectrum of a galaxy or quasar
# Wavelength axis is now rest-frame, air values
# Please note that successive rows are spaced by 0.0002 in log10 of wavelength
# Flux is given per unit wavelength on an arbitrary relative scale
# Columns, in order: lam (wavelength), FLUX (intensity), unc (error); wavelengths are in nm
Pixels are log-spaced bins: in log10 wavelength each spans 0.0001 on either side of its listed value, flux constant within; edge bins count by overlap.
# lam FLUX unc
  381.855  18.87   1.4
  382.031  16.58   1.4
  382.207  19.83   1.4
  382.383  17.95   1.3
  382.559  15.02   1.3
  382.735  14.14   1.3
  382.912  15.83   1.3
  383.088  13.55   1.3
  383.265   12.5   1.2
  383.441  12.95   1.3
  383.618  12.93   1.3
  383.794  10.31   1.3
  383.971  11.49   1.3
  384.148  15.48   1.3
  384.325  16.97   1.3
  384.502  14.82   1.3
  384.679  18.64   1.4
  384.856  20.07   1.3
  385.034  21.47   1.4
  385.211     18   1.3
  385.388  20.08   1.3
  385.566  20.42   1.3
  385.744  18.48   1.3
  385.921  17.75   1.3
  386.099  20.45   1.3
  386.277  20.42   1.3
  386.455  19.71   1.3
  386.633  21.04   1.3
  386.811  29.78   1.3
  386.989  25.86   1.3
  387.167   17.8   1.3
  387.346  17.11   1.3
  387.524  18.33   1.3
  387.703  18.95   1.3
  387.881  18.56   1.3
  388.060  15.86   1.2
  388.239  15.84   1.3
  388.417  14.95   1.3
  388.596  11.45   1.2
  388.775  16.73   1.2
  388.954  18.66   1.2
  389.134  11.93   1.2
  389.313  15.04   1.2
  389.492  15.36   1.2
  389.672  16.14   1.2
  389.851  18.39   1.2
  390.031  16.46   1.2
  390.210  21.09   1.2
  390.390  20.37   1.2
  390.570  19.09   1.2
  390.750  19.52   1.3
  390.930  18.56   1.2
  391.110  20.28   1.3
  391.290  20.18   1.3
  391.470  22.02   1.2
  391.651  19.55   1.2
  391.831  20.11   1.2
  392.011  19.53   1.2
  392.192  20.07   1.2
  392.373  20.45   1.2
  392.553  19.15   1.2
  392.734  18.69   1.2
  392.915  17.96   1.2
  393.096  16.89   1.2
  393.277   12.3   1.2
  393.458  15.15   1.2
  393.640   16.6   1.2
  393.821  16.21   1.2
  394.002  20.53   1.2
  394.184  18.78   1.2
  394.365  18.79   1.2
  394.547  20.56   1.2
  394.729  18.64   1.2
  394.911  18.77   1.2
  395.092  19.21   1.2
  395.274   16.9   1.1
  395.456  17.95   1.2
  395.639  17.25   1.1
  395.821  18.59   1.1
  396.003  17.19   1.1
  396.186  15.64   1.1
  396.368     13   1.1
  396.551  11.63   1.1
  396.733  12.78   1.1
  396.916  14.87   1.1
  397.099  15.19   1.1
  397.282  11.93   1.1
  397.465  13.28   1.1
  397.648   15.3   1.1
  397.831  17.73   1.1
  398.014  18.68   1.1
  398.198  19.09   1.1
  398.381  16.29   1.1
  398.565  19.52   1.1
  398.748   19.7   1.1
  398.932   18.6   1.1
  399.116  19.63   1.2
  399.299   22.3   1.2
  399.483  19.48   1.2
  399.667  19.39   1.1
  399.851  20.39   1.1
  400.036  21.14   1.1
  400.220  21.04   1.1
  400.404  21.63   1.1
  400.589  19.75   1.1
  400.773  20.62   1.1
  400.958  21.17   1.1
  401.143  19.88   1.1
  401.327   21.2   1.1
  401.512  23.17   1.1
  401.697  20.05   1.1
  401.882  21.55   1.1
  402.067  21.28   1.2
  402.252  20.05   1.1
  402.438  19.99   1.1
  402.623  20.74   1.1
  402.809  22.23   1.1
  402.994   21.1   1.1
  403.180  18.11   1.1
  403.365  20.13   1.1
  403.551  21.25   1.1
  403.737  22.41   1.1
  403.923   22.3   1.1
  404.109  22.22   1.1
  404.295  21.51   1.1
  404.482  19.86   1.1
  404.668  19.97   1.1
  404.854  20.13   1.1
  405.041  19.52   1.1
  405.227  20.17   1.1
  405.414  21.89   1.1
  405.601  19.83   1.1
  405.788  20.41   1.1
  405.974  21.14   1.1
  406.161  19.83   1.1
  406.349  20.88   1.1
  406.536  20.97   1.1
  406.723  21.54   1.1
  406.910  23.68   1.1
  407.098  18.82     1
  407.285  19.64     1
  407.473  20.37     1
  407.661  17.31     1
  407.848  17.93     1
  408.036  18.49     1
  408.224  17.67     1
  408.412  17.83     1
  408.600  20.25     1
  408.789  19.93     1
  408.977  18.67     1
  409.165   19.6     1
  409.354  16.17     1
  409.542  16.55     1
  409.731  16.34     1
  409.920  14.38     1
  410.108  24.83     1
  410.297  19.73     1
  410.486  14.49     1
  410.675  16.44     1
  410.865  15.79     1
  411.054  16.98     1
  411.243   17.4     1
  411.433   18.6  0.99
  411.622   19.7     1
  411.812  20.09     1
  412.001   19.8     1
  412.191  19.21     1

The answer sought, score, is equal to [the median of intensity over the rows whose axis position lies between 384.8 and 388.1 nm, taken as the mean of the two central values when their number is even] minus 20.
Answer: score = -0.3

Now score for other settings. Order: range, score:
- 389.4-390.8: -1.3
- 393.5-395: -1.2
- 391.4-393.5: -0.7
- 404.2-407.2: 0.3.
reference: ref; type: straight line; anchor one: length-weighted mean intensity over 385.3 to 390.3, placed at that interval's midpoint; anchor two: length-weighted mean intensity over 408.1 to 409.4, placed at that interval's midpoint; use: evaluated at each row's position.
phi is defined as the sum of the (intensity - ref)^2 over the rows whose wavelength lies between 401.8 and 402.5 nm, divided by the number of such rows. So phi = 5.2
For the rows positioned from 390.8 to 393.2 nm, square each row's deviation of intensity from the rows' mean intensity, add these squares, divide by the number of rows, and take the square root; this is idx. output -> 1.2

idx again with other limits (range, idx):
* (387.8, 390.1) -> 2.1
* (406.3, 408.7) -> 1.8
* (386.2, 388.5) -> 4.0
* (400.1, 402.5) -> 0.9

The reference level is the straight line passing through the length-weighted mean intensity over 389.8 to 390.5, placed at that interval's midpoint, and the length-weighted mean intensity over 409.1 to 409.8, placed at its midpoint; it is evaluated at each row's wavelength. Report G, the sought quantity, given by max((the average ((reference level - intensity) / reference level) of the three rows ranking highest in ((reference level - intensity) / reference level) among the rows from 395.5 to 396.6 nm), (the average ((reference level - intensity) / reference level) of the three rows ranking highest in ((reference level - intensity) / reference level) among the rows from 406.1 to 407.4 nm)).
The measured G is 0.27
